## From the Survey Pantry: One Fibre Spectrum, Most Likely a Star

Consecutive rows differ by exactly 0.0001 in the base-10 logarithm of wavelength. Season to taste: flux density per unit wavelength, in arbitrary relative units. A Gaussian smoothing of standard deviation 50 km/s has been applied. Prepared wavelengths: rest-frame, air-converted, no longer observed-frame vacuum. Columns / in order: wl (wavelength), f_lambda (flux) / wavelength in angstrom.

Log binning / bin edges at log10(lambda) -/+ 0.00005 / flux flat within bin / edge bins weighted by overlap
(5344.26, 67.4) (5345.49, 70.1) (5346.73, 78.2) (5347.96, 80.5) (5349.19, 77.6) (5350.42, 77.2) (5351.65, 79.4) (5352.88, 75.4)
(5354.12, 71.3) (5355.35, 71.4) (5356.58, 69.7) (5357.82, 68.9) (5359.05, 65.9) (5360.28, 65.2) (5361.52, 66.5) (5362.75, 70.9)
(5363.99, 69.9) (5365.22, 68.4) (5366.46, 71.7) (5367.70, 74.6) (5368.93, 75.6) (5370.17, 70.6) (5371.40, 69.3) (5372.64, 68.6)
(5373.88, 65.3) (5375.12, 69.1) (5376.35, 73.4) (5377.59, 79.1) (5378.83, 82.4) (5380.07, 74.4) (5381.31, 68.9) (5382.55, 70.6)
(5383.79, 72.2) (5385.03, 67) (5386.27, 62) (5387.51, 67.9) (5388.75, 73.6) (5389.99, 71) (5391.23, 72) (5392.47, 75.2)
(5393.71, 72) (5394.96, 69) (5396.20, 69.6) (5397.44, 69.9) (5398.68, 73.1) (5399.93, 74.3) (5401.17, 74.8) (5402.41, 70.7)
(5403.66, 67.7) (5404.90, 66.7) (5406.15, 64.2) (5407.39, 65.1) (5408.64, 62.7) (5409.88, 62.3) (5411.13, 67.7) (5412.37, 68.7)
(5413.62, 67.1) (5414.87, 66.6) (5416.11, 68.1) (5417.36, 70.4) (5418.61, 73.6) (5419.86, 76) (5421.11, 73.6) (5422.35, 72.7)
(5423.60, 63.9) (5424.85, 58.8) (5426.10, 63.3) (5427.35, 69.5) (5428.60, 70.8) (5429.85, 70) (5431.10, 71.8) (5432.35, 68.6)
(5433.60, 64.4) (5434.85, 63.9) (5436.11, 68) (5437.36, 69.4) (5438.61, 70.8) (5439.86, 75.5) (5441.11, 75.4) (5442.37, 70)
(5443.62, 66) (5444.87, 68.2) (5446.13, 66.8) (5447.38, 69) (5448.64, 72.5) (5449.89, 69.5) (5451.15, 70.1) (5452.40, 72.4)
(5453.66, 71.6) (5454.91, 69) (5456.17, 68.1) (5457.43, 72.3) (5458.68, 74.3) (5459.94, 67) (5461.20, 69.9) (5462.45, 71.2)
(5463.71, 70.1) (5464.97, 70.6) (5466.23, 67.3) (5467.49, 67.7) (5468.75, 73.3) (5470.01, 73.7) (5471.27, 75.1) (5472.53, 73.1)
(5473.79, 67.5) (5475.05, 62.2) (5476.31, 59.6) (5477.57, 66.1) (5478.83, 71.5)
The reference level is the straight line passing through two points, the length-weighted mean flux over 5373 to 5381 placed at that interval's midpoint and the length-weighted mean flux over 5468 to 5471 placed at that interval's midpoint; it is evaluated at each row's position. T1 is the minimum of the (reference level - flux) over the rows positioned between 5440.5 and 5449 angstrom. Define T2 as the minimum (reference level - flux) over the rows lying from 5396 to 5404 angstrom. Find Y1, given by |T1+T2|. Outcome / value 3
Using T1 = -2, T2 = -1.28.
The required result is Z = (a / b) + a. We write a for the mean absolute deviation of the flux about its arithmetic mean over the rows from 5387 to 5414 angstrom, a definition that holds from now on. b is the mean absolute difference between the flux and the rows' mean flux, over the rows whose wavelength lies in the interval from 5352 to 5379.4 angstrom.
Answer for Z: 4.0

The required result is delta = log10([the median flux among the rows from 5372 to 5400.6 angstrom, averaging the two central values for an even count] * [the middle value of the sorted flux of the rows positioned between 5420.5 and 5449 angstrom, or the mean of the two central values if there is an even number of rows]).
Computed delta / 3.69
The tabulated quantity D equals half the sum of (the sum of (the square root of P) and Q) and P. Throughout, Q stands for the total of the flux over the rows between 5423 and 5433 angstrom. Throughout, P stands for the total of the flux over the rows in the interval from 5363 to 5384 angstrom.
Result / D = 898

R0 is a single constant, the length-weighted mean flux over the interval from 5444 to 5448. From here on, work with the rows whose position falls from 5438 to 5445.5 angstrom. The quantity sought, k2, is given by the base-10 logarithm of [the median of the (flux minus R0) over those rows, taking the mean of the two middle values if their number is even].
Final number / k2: 0.40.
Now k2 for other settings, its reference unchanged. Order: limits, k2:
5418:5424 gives 0.76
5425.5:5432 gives 0.32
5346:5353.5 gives 1.00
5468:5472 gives 0.76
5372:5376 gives -0.16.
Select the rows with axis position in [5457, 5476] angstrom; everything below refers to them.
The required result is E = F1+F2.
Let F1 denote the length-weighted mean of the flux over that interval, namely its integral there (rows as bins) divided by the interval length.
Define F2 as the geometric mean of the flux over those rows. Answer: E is 140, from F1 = 70.2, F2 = 70.3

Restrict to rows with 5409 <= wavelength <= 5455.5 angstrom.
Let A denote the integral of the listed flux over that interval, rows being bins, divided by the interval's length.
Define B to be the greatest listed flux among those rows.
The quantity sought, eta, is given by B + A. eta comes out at 145.1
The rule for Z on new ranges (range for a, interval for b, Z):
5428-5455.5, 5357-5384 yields 2.9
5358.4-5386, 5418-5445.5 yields 4.2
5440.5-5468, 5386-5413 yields 2.5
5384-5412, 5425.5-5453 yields 4.8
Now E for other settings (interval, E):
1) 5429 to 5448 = 138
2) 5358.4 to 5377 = 139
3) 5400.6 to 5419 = 135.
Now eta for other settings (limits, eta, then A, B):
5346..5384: 154.7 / 72.3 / 82.4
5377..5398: 154.0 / 71.6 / 82.4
